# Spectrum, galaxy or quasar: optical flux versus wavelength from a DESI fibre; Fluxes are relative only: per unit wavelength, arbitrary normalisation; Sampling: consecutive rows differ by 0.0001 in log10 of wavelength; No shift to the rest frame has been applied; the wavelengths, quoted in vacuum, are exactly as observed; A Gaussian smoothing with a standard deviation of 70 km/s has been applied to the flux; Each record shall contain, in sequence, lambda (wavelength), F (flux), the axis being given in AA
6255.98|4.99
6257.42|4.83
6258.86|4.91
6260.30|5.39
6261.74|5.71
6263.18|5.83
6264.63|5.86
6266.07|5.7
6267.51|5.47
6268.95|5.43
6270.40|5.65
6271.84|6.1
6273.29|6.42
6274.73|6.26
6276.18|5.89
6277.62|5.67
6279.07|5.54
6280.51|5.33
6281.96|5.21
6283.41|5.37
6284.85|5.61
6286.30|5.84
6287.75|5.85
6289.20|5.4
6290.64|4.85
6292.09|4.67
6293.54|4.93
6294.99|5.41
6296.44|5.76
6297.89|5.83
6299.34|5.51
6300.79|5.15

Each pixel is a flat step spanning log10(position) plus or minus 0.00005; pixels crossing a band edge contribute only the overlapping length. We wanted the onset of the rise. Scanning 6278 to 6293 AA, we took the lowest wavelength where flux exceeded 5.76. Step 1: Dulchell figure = 6286.30 AA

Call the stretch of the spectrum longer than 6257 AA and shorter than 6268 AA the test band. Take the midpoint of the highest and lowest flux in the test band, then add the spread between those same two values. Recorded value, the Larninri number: 6.4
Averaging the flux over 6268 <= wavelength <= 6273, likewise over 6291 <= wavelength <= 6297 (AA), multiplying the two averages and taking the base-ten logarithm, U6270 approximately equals 1.47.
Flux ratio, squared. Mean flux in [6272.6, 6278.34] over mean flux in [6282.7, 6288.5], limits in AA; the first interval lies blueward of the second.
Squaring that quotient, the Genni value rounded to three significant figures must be 1.14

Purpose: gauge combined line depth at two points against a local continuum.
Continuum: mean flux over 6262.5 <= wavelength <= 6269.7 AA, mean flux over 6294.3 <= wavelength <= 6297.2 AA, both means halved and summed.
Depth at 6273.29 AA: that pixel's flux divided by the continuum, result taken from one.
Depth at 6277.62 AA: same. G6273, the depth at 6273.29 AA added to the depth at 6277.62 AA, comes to -0.15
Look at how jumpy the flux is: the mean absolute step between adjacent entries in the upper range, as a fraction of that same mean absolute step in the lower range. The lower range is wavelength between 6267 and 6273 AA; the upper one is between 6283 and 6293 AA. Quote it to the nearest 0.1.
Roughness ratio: 1.2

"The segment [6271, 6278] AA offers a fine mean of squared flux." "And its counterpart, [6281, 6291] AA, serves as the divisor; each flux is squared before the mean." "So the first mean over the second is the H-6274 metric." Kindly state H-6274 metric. 1.24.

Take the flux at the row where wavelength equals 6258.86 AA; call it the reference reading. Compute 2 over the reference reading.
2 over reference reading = 0.407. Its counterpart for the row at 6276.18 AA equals 0.340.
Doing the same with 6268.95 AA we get 0.368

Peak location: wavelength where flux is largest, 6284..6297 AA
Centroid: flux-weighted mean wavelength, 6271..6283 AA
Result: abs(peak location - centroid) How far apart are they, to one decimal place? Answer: 11.1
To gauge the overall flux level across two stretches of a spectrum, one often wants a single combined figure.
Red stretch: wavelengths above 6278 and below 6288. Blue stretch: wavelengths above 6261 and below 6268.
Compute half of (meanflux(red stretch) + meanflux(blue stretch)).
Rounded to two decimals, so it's 5.62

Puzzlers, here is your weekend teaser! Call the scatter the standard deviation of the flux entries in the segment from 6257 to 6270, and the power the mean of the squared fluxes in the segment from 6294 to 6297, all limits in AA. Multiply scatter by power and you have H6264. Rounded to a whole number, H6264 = 11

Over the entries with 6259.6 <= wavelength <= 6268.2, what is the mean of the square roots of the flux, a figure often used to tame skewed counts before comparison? 2.38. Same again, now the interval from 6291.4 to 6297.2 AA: 2.28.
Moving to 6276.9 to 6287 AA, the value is 2.35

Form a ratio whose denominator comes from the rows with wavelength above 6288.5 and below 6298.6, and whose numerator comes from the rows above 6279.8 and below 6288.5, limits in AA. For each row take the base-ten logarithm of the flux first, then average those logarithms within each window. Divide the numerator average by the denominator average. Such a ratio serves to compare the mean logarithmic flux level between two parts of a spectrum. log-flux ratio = 1.03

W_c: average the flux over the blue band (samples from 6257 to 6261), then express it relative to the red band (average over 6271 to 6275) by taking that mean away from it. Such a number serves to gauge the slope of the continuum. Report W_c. -1.2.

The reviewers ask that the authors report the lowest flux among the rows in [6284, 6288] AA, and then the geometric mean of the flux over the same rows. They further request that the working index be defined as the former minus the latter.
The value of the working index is -0.16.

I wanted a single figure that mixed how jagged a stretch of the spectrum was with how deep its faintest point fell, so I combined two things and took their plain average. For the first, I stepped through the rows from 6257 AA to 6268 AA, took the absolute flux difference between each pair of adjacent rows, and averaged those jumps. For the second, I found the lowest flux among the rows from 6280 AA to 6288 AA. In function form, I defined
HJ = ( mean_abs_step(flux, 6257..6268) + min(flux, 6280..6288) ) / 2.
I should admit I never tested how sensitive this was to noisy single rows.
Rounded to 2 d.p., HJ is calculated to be 2.71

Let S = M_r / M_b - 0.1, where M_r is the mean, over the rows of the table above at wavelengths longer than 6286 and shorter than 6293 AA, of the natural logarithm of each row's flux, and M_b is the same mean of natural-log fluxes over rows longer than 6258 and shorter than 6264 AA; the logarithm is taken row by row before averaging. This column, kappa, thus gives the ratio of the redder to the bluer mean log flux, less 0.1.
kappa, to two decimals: 0.88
